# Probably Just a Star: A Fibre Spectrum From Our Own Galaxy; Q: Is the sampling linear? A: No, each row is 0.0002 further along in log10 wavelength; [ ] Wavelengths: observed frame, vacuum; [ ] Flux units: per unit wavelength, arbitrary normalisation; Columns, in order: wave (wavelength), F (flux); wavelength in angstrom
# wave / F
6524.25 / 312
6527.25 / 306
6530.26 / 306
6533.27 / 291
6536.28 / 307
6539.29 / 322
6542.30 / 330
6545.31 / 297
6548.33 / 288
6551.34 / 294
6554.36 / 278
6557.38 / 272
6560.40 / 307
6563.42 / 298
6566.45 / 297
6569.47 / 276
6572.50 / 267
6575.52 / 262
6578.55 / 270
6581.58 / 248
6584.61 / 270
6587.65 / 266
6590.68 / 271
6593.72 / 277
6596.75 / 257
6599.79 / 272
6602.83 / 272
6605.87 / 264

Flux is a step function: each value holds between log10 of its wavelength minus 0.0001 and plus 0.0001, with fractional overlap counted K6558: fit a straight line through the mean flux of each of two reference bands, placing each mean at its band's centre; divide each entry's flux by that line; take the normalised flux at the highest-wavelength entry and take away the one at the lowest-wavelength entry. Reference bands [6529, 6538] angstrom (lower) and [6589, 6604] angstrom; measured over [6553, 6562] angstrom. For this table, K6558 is 0.11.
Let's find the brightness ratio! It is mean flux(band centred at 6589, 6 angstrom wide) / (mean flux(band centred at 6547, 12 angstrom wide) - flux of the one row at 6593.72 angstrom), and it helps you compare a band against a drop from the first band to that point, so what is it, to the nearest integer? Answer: 11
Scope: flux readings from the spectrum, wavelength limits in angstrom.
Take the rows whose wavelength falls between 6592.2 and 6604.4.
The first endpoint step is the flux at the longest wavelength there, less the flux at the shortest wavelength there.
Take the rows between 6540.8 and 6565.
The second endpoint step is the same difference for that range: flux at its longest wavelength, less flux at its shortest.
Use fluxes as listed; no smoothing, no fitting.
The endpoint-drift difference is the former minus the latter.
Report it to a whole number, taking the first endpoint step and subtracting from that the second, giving 27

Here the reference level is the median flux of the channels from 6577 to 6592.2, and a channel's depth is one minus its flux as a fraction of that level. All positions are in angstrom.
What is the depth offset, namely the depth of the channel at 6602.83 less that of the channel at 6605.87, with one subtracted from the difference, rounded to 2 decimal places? -1.03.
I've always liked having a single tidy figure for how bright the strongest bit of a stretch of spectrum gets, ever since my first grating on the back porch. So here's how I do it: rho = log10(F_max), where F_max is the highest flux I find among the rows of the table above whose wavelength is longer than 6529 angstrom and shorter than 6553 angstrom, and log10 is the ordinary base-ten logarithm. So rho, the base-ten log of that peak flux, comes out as 2.52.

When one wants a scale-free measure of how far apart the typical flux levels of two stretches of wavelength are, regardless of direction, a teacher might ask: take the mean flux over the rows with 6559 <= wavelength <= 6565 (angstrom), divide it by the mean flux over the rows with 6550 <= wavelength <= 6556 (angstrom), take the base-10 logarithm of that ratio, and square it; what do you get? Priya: 0.0006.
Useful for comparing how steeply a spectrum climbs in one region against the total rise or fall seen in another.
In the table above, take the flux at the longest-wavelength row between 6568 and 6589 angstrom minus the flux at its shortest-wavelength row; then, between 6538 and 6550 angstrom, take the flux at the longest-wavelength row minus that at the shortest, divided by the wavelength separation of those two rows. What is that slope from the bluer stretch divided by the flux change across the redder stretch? 0.38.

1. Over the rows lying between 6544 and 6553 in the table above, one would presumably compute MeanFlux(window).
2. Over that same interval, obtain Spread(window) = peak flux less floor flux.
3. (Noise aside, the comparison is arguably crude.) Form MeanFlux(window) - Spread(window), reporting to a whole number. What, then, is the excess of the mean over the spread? 284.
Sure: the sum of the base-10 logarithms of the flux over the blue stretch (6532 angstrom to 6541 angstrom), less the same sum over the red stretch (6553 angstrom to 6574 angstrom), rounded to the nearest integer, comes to -10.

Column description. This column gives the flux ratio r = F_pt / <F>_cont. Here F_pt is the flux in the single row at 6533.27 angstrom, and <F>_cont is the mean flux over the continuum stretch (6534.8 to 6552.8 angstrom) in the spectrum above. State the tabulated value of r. 0.95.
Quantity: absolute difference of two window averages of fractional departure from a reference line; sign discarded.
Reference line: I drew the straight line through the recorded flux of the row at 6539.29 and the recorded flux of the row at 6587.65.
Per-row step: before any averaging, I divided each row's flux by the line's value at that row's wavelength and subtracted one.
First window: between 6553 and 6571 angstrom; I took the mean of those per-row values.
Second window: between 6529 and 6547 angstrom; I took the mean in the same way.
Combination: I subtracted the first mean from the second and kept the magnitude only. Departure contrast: 0.020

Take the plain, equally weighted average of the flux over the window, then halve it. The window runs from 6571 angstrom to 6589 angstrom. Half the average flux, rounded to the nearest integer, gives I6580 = 132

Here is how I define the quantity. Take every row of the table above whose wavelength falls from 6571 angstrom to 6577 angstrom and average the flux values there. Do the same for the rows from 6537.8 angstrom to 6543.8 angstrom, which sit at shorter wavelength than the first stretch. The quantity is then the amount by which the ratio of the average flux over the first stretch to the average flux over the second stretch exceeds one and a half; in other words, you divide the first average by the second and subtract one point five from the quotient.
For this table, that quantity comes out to -0.69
